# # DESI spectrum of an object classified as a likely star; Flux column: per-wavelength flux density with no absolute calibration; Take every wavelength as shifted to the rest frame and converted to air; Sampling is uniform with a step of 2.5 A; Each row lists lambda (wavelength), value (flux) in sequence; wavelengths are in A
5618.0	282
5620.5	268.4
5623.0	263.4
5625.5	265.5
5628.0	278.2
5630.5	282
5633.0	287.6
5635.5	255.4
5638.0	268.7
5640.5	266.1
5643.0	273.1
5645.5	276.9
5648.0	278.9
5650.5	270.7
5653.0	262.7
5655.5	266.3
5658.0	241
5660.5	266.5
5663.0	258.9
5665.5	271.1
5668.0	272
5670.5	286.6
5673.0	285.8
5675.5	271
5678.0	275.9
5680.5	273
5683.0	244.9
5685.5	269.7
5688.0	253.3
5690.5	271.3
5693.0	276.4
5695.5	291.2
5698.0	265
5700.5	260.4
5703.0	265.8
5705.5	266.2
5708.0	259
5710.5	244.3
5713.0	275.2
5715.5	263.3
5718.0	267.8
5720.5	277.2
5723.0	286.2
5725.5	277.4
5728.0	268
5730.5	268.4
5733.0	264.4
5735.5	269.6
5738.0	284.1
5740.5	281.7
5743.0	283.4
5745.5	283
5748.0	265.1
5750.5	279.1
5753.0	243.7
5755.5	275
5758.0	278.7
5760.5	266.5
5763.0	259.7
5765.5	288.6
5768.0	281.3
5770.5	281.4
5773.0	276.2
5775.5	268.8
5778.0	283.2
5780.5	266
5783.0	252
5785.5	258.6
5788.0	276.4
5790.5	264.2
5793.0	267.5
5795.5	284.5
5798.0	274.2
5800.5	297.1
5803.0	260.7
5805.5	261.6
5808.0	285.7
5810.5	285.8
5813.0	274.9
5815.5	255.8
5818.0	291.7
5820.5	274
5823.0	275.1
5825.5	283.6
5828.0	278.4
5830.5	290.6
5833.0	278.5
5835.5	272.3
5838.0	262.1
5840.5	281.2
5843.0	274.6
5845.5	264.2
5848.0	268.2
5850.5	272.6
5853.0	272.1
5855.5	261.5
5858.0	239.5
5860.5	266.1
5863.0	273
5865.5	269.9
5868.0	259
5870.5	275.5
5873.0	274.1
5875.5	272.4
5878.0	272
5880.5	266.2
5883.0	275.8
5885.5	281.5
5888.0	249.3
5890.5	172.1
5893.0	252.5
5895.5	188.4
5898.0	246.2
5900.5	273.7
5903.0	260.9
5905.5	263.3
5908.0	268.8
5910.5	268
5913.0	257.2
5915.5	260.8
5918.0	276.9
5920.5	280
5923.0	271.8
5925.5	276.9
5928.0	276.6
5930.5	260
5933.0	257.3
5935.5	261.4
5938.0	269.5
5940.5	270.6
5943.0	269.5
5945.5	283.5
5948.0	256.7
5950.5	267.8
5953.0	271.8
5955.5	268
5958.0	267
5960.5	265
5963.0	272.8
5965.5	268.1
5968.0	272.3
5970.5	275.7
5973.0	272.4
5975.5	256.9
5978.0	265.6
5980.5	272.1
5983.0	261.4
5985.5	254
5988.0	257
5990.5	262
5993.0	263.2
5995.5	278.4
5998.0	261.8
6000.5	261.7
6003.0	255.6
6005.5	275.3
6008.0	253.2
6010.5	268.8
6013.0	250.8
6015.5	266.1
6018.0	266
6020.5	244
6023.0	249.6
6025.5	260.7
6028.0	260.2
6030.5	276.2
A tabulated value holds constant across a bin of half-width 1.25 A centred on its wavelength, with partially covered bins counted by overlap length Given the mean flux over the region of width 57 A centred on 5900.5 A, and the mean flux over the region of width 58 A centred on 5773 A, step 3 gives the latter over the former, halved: 0.524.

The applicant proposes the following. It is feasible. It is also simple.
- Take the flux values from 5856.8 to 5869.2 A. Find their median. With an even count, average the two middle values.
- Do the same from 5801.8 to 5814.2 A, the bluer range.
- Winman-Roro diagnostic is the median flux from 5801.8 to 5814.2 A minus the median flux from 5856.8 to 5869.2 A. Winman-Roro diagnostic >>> 8.8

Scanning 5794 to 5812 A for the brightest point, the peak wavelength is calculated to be 5800.5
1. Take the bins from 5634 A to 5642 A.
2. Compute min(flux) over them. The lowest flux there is 255.4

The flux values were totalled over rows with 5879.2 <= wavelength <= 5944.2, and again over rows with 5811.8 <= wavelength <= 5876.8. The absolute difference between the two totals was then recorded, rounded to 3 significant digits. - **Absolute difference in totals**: 306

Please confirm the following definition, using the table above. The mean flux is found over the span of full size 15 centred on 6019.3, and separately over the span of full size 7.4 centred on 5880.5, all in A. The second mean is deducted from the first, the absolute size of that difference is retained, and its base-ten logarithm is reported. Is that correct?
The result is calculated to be 1.2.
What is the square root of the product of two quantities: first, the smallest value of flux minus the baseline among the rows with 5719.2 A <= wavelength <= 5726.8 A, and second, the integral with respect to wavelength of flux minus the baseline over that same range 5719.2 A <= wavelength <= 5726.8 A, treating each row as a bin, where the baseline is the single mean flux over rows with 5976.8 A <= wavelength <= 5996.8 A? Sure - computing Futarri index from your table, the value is 40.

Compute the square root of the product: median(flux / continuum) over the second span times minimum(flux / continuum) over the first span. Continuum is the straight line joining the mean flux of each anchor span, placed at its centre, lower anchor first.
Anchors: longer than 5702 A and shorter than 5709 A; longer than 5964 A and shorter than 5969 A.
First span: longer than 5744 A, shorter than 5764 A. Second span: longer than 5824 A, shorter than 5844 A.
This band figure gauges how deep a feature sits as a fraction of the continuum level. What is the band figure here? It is 0.98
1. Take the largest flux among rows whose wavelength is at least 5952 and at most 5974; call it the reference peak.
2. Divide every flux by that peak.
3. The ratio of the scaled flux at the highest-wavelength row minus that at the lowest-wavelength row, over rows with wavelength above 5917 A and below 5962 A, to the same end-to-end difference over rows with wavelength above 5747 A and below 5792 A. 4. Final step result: 13.2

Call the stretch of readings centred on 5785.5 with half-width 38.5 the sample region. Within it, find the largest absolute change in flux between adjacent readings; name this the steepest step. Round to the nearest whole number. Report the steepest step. 36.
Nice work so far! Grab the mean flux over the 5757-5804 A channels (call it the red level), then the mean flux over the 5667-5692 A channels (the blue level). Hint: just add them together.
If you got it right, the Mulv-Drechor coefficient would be 543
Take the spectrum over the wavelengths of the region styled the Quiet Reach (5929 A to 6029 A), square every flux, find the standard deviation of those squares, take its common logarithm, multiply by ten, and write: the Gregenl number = 36.4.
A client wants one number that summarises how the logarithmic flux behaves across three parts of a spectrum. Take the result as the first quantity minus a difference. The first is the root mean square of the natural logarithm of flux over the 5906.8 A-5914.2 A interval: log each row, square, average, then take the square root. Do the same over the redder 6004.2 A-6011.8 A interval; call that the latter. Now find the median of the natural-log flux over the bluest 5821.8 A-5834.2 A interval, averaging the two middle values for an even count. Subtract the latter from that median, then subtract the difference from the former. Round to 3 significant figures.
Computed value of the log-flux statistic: 5.53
